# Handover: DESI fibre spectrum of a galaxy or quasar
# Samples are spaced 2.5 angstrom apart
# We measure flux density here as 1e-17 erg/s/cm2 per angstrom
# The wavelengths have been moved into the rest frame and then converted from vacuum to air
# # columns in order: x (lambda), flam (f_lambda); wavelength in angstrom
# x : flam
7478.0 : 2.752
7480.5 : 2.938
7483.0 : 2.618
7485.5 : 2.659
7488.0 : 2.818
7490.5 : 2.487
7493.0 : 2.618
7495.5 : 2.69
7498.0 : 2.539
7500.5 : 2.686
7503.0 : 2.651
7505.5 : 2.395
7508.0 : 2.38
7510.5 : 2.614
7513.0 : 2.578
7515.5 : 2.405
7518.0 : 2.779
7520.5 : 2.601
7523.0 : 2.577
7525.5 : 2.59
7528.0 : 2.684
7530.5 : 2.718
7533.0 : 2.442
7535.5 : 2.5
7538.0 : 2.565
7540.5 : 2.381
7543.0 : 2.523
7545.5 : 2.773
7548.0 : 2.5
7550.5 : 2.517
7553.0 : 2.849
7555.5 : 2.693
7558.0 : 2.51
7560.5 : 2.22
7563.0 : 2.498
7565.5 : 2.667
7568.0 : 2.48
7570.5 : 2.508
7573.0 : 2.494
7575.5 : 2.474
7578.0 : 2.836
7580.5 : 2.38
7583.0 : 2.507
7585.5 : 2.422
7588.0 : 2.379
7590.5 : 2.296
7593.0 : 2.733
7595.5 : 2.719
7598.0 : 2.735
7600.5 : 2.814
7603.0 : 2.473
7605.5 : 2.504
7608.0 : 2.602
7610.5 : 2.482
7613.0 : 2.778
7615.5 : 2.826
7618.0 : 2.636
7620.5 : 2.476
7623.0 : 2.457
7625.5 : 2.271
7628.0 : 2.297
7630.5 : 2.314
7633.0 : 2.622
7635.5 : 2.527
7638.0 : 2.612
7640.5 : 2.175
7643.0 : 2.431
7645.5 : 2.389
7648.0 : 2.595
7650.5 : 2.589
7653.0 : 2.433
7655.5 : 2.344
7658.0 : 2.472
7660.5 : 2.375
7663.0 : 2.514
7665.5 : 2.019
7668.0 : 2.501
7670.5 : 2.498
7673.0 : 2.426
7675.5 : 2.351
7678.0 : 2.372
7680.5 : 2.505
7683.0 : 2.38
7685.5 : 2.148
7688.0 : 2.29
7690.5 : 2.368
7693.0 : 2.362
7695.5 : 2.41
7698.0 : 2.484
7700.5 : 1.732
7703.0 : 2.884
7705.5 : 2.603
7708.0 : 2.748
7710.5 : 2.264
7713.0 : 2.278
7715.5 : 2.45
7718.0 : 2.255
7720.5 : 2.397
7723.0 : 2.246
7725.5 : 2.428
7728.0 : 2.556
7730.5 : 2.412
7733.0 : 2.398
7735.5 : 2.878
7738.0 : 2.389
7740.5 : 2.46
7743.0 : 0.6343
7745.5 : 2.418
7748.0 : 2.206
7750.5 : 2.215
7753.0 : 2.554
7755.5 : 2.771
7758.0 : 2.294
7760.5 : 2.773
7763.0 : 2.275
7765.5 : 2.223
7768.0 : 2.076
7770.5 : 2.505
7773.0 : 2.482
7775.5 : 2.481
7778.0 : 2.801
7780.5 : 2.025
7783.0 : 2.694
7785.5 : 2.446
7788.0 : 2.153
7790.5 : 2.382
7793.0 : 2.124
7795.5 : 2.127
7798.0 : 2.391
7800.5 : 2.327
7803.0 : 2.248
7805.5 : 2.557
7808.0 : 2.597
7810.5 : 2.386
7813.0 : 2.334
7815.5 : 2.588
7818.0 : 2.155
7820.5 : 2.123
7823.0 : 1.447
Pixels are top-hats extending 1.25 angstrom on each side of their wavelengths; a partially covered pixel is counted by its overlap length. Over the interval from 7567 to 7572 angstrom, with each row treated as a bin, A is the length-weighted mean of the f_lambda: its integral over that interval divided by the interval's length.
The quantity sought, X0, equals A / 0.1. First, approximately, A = 2.49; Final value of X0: 24.9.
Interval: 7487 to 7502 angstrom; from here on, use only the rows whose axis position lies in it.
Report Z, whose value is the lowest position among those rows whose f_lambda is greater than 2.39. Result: 7488.0 angstrom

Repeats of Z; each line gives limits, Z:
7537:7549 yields 7538.0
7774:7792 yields 7775.5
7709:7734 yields 7715.5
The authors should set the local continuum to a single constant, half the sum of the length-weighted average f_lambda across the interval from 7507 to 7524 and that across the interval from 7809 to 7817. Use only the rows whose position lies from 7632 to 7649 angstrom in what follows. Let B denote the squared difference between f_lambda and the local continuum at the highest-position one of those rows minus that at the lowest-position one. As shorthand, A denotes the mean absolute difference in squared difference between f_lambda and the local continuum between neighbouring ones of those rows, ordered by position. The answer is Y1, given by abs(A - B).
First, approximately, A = 0.038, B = -0.006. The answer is 0.044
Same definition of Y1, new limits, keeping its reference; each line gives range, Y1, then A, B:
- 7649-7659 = 0.023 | 0.016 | -0.008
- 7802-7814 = 0.056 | 0.021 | -0.036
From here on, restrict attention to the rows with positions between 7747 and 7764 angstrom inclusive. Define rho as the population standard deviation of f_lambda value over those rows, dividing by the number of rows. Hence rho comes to 0.24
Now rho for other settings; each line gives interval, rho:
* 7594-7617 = 0.14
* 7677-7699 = 0.10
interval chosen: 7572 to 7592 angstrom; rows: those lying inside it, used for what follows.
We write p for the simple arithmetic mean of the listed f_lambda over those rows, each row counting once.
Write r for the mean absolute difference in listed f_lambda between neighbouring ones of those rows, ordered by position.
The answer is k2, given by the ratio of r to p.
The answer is 0.068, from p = 2.47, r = 0.17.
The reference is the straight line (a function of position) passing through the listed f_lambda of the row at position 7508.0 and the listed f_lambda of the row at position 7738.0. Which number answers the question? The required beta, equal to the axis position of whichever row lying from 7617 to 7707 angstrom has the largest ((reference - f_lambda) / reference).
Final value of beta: 7700.5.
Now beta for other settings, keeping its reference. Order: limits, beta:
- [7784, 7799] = 7793.0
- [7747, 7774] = 7768.0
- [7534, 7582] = 7560.5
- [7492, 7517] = 7508.0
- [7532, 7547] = 7540.5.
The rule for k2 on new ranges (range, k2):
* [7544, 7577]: 0.064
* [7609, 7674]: 0.066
